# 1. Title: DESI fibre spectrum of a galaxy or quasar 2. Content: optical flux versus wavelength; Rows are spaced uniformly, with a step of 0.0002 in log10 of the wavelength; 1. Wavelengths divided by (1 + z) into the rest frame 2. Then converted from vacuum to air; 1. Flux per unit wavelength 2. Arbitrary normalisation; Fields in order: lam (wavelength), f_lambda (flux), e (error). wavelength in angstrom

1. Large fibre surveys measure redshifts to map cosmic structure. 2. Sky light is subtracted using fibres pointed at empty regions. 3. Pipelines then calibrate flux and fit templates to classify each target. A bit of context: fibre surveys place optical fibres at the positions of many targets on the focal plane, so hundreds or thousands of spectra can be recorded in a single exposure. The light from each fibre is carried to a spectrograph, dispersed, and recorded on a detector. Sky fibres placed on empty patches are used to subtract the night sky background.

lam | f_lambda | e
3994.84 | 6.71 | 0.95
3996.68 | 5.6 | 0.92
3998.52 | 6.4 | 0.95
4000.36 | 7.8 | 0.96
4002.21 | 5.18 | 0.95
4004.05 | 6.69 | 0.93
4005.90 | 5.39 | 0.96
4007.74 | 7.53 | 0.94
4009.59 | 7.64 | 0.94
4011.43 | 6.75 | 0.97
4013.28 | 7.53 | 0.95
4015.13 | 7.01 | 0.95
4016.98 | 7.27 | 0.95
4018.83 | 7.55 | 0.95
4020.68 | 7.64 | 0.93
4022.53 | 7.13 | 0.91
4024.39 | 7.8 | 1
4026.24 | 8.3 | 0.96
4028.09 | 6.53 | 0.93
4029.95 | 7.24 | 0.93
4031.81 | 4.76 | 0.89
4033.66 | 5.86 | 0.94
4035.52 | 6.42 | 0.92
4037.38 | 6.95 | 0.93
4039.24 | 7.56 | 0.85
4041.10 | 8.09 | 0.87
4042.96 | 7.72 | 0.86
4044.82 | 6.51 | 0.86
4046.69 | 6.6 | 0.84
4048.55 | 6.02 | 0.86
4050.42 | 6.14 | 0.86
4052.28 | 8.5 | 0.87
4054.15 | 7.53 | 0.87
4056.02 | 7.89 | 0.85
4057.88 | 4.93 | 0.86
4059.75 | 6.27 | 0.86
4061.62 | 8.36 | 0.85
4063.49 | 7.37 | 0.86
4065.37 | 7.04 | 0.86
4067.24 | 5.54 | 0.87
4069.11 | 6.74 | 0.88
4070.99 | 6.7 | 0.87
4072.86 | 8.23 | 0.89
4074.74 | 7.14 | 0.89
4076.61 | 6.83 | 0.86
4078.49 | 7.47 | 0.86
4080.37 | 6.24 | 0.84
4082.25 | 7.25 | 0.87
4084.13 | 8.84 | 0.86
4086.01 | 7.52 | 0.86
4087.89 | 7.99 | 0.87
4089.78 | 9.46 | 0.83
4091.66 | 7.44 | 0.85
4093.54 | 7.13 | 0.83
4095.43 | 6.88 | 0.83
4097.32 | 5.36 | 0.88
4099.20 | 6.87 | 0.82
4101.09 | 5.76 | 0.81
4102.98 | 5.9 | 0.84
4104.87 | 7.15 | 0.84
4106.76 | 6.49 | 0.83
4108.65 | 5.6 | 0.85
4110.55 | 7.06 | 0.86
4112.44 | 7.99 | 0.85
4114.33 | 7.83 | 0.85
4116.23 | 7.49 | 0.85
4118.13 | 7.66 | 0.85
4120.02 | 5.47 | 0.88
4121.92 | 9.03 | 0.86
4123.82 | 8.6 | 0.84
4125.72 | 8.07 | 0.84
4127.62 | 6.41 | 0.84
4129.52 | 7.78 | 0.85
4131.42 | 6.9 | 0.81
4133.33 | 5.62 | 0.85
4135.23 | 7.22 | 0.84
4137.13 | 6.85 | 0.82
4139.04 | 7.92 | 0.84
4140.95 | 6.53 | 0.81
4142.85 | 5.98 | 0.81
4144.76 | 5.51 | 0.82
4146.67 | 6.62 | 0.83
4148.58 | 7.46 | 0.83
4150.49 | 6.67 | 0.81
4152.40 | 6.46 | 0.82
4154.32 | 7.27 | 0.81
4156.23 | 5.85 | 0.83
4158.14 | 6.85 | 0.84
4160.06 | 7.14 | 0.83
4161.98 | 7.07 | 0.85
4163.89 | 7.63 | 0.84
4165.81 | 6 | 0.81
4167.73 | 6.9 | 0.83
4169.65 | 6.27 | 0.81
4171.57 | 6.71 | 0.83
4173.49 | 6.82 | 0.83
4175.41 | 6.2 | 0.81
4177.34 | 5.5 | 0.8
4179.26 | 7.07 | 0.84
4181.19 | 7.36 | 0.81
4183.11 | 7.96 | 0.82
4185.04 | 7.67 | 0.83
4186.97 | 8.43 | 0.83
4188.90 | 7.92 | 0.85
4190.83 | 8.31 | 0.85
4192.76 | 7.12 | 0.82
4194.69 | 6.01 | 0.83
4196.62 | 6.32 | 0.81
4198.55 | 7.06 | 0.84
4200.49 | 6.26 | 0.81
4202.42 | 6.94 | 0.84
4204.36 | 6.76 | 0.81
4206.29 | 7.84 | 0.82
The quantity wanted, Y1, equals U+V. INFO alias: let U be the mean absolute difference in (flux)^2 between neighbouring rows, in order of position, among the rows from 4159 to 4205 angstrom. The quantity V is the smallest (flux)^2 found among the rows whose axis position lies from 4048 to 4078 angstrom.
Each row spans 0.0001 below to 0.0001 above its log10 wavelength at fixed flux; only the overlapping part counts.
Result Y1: 33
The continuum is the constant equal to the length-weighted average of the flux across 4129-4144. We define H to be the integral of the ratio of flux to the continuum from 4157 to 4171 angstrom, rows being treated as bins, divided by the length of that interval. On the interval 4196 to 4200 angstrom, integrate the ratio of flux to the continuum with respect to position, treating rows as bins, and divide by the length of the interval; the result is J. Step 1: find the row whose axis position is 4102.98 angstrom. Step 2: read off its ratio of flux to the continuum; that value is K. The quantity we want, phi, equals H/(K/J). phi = 1.13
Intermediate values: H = 1.00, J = 0.98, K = 0.87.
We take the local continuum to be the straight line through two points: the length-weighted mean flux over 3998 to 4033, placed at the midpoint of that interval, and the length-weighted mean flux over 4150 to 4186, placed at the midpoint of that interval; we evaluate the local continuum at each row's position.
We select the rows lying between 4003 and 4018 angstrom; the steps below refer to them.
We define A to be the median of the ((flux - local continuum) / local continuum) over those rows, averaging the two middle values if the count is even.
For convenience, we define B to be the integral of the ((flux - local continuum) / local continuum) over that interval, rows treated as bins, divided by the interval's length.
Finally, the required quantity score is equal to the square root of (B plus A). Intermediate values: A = 0.027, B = 0.001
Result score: 0.17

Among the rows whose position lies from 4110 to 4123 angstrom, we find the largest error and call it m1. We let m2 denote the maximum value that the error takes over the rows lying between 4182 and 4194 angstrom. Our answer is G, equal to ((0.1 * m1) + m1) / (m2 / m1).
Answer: 1.00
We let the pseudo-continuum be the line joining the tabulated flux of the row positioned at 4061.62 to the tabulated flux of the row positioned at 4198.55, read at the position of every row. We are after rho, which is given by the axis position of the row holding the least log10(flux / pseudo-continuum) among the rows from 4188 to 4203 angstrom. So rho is 4194.69 angstrom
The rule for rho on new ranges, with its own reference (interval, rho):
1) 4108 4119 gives 4108.65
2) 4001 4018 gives 4002.21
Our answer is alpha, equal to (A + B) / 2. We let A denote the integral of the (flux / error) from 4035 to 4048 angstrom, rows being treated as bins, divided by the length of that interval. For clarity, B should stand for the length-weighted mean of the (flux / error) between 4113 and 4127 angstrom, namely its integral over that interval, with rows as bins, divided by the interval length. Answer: 8.61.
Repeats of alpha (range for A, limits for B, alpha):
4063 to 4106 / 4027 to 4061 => 7.99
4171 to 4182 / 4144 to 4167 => 8.08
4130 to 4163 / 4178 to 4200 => 8.48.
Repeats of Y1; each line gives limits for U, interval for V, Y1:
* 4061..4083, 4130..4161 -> 43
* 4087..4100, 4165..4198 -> 48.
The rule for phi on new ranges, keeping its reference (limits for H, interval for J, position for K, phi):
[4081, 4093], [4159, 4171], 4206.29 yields 1.02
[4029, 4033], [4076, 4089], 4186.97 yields 0.78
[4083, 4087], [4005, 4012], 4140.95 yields 1.25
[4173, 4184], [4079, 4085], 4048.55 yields 1.23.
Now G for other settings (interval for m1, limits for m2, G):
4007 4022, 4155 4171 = 1.22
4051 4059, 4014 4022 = 0.88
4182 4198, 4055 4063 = 0.92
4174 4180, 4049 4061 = 0.89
